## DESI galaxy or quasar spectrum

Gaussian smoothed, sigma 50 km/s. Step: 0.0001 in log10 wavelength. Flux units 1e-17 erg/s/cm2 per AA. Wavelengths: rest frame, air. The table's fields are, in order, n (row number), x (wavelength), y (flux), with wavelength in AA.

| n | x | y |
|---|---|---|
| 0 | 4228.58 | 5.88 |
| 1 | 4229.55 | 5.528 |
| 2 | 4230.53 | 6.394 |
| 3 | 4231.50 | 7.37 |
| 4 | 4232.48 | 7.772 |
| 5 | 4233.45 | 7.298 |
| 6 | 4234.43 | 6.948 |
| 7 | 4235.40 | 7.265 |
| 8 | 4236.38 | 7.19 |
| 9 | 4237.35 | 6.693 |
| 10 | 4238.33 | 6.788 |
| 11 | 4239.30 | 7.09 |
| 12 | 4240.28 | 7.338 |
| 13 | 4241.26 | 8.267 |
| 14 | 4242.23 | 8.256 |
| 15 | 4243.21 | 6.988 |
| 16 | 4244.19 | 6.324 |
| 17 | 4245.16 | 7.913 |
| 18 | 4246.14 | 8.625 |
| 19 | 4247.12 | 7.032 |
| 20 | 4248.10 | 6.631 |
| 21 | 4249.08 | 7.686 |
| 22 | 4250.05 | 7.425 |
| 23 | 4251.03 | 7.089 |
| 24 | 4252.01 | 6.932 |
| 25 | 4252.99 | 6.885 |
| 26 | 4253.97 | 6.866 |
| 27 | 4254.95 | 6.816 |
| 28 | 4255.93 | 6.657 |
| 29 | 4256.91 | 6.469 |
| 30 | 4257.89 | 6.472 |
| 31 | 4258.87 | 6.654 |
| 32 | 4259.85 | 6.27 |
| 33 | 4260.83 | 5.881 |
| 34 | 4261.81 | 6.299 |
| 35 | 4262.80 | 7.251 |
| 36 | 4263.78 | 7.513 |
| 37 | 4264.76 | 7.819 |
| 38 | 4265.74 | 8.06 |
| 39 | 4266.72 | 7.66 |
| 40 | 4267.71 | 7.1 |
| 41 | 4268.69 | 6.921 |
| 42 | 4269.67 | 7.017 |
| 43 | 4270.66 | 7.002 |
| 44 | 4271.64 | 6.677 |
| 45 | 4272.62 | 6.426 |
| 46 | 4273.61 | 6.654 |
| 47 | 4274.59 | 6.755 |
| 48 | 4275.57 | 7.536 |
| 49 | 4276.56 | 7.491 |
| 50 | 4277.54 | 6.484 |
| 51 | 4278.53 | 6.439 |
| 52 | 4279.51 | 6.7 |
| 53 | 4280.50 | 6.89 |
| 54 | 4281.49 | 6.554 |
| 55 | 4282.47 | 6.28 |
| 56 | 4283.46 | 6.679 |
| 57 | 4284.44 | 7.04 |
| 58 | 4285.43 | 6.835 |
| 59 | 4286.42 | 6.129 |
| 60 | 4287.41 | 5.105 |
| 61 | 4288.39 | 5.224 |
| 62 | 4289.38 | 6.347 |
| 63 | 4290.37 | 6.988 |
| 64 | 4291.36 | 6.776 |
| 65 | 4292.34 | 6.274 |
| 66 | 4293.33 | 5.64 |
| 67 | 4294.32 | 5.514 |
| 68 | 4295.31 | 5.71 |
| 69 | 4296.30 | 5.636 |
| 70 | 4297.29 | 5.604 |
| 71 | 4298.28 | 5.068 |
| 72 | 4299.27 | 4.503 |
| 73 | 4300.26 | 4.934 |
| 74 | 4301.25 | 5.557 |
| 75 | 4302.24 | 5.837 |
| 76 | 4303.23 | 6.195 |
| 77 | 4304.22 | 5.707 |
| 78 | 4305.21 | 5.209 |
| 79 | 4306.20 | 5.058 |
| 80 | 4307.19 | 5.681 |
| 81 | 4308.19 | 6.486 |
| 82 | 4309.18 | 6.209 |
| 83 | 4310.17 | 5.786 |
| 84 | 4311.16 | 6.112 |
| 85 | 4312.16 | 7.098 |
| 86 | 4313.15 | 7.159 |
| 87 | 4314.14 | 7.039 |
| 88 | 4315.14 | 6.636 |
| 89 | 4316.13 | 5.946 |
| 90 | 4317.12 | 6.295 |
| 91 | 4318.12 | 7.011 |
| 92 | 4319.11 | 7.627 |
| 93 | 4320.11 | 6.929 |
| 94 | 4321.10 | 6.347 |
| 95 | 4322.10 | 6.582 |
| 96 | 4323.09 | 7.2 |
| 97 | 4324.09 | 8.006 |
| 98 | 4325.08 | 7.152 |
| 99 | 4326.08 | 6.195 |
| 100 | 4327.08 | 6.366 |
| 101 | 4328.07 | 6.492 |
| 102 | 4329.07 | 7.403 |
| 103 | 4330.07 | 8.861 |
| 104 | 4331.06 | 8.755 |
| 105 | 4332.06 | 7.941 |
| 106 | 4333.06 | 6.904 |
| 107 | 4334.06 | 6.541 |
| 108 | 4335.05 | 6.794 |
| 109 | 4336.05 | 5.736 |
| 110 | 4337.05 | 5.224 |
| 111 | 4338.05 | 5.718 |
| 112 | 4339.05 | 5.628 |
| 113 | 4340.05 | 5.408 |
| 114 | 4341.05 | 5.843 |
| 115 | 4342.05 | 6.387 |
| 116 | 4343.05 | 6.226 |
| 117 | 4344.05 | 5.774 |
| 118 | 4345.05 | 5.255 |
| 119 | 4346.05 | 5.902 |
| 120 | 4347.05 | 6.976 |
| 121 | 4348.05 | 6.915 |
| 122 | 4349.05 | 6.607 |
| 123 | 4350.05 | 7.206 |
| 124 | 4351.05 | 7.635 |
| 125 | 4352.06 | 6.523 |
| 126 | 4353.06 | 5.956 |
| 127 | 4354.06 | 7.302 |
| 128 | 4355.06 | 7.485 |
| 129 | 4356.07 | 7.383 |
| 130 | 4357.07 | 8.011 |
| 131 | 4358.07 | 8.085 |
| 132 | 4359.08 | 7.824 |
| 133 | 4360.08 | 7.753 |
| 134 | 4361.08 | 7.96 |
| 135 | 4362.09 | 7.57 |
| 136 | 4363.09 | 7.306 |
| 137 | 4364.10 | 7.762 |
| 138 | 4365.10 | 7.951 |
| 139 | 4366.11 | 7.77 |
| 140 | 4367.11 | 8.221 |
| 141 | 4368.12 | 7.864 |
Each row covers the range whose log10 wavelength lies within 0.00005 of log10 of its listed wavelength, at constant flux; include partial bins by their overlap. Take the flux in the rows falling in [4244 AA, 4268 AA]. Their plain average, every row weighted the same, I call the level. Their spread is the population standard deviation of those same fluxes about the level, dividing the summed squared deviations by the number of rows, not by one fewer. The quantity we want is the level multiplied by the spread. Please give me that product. 4.5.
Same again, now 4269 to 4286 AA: 2.3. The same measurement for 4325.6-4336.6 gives 7.0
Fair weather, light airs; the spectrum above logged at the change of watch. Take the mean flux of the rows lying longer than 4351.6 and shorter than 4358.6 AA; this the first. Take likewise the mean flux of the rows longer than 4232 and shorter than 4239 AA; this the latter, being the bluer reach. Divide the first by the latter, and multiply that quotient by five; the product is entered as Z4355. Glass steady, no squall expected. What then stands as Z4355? 5.1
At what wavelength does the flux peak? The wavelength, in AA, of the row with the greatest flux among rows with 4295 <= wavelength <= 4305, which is 4303.23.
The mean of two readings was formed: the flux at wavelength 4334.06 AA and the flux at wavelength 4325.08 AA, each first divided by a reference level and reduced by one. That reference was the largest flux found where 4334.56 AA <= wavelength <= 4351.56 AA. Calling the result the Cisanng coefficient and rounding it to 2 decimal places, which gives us -0.10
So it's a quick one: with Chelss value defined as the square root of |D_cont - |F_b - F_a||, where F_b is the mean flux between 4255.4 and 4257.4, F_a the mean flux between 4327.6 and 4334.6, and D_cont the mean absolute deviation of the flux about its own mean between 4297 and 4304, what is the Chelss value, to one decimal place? 0.7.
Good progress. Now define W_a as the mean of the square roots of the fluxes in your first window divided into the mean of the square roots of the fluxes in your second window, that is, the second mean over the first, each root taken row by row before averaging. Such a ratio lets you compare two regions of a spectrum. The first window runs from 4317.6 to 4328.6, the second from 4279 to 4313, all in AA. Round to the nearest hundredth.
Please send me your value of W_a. 0.93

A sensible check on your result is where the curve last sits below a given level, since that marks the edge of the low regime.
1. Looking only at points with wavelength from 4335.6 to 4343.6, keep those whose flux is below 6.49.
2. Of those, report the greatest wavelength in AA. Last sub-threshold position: 4343.05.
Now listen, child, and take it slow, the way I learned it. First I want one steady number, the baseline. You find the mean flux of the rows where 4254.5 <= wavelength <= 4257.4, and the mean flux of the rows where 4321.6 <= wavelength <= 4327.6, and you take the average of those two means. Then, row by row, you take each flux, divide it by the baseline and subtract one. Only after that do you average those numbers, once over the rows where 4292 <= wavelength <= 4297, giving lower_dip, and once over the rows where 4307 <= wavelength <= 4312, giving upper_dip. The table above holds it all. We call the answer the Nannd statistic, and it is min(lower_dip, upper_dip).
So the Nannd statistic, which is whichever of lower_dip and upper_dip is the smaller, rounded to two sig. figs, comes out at -0.15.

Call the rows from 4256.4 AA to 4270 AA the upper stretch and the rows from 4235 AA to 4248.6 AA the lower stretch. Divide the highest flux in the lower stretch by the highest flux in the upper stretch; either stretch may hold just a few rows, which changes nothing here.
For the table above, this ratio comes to 1.07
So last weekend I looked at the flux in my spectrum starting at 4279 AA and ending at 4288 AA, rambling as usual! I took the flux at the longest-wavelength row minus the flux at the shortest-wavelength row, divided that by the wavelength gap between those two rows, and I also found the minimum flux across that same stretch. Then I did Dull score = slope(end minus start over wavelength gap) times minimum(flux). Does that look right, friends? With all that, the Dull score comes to -1.0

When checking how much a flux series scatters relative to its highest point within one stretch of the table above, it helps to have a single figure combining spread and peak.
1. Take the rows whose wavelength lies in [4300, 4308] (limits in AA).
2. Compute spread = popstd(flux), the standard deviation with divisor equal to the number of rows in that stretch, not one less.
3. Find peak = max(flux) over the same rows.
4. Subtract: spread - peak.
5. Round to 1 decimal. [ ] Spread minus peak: -5.8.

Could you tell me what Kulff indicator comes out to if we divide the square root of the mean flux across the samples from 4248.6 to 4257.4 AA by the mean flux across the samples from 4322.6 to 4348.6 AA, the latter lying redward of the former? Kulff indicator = 0.400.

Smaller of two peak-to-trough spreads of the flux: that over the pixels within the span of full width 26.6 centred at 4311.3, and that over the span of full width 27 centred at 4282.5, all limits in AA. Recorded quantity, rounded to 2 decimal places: 2.43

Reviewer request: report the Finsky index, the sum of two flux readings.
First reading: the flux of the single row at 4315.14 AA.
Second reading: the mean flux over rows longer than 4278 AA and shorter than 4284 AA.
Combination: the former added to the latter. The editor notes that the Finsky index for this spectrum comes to 13.2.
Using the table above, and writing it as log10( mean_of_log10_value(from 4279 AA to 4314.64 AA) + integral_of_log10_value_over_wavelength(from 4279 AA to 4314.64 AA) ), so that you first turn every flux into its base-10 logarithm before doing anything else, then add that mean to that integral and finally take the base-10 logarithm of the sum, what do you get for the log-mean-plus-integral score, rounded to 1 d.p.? 1.5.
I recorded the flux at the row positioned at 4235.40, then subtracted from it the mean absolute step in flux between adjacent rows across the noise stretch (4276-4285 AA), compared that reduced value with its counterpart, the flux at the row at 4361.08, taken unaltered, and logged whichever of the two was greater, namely 7.96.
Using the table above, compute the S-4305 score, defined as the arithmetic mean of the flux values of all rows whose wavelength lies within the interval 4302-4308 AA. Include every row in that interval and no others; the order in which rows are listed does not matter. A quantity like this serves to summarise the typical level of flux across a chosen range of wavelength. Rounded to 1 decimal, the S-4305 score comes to 5.6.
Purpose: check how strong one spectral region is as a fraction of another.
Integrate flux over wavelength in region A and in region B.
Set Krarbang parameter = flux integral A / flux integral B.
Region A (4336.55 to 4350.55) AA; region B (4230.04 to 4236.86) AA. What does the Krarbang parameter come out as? 1.7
